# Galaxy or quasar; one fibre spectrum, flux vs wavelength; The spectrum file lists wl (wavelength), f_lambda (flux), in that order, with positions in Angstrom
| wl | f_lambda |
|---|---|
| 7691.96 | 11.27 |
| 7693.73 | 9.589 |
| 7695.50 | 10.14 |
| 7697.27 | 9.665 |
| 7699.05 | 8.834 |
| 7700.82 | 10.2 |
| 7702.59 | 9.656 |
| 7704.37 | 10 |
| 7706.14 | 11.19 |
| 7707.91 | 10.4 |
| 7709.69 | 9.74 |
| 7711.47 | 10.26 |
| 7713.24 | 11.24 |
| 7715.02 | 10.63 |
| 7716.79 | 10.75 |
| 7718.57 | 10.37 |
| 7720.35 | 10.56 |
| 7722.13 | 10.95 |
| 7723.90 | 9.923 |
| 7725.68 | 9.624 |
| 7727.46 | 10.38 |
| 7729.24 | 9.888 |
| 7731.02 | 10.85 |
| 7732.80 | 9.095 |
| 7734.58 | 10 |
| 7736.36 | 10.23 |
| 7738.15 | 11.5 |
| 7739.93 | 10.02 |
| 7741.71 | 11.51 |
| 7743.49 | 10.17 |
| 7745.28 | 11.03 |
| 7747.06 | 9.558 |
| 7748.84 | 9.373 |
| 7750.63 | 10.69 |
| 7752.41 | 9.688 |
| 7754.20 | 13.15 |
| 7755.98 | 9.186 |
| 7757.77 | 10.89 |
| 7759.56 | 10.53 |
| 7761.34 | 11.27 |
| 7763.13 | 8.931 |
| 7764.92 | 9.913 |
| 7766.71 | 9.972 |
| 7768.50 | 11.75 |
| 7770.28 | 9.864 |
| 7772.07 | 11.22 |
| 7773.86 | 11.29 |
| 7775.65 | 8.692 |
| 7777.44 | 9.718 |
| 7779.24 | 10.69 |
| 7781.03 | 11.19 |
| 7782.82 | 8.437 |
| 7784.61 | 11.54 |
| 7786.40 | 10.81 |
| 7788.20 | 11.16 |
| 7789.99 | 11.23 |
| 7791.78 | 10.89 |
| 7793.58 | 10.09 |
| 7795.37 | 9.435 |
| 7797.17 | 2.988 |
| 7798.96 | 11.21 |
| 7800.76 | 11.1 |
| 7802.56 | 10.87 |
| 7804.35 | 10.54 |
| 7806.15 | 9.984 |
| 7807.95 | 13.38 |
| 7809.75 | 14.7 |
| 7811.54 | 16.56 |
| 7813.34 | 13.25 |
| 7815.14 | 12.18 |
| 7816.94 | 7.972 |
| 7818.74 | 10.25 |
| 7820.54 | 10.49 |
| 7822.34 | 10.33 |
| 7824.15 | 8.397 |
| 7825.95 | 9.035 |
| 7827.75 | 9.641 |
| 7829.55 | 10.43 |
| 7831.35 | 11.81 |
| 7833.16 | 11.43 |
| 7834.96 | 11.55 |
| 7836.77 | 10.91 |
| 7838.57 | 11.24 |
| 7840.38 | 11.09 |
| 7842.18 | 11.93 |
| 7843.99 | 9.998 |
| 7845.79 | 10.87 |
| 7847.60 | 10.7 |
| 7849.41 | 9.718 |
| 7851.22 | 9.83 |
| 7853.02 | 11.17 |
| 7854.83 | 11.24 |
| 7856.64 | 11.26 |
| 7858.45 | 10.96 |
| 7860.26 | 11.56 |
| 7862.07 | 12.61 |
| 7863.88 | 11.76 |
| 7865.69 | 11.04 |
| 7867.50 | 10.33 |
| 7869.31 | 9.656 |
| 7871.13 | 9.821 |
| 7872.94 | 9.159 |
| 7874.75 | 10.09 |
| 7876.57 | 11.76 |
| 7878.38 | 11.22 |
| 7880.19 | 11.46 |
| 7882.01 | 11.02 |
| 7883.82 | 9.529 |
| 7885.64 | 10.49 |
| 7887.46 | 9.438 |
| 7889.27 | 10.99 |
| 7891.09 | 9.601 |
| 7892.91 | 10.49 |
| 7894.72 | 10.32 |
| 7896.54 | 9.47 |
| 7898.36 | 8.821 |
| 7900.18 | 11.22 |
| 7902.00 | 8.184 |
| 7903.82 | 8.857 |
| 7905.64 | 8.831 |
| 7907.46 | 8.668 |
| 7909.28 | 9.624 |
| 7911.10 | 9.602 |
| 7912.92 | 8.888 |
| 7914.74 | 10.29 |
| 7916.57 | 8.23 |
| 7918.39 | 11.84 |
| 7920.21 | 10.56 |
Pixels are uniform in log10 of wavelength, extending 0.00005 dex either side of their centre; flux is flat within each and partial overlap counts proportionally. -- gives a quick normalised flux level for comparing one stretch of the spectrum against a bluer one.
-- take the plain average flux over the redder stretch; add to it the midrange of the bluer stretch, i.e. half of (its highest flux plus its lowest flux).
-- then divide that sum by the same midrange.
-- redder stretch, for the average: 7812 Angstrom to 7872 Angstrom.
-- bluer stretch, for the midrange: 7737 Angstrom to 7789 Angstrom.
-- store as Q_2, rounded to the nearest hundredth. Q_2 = 2.00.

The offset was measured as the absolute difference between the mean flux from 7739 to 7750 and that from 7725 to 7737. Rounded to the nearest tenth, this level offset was 0.3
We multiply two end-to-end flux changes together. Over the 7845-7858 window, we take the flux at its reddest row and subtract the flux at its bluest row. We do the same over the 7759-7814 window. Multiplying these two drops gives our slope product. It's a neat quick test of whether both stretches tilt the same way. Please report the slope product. 1.1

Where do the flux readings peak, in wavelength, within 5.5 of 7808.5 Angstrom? 7811.54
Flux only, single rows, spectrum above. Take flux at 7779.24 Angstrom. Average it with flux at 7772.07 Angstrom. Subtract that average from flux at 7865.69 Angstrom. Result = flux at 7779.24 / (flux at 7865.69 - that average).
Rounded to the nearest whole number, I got 126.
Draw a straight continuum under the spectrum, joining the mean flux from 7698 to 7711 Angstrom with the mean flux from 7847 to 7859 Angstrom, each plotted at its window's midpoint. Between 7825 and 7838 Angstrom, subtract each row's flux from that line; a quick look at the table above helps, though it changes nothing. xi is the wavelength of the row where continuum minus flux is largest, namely 7825.95 Angstrom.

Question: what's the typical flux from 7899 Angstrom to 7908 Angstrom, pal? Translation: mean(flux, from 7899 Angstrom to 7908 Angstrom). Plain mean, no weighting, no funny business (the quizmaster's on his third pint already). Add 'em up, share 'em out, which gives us 9.2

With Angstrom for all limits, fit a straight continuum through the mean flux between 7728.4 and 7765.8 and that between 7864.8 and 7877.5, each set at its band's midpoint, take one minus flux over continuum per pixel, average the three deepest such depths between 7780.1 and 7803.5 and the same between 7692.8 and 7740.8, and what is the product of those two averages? 0.038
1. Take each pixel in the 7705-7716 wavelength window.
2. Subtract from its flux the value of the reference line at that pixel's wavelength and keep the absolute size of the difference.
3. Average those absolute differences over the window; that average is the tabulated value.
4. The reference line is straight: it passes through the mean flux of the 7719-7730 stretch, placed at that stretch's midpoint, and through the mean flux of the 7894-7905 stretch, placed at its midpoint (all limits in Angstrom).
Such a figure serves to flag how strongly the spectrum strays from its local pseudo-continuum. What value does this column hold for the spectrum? 0.5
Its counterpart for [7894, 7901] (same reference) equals 0.8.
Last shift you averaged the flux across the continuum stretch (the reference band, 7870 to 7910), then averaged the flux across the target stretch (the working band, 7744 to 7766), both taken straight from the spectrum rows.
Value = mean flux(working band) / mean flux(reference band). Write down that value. 1.04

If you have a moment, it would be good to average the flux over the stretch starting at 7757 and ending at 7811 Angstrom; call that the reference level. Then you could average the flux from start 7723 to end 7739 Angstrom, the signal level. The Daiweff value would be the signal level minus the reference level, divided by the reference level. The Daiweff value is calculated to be -0.03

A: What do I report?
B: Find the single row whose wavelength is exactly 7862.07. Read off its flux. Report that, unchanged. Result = 12.61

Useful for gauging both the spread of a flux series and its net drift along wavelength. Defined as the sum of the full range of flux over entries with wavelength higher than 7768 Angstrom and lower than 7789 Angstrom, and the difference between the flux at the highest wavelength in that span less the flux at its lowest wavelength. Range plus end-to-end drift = 2.7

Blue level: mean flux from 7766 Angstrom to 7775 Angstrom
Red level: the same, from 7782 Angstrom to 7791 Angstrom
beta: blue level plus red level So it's 21.5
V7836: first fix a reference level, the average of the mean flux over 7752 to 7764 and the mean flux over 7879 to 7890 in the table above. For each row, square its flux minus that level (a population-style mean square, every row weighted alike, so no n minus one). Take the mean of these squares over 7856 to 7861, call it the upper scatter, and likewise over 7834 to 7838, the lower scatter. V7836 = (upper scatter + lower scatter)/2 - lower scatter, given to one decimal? 0.0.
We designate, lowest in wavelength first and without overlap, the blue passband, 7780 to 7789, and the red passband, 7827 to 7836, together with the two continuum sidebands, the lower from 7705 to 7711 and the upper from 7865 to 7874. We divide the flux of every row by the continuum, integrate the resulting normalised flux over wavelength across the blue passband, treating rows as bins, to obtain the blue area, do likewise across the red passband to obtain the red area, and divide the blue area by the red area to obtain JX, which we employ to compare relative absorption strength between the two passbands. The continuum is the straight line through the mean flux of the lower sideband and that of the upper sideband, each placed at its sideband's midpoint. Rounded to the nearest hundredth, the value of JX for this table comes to 0.95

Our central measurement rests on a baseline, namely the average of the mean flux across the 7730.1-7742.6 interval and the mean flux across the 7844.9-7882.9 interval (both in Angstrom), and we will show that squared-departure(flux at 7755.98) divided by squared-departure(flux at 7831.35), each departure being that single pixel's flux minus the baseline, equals 1.5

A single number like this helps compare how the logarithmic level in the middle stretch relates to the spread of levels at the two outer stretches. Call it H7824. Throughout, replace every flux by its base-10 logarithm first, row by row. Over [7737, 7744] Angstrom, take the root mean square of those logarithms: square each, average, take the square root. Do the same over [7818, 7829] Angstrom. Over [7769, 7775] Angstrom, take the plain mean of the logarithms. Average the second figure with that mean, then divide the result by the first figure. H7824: 0.98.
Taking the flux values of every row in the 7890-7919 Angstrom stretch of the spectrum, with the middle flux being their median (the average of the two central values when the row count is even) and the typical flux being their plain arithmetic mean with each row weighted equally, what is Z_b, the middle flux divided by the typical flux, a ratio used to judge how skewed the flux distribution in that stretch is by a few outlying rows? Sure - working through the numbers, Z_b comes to 1.00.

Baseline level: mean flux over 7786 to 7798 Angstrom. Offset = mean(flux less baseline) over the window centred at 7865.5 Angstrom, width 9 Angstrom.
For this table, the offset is 1.6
